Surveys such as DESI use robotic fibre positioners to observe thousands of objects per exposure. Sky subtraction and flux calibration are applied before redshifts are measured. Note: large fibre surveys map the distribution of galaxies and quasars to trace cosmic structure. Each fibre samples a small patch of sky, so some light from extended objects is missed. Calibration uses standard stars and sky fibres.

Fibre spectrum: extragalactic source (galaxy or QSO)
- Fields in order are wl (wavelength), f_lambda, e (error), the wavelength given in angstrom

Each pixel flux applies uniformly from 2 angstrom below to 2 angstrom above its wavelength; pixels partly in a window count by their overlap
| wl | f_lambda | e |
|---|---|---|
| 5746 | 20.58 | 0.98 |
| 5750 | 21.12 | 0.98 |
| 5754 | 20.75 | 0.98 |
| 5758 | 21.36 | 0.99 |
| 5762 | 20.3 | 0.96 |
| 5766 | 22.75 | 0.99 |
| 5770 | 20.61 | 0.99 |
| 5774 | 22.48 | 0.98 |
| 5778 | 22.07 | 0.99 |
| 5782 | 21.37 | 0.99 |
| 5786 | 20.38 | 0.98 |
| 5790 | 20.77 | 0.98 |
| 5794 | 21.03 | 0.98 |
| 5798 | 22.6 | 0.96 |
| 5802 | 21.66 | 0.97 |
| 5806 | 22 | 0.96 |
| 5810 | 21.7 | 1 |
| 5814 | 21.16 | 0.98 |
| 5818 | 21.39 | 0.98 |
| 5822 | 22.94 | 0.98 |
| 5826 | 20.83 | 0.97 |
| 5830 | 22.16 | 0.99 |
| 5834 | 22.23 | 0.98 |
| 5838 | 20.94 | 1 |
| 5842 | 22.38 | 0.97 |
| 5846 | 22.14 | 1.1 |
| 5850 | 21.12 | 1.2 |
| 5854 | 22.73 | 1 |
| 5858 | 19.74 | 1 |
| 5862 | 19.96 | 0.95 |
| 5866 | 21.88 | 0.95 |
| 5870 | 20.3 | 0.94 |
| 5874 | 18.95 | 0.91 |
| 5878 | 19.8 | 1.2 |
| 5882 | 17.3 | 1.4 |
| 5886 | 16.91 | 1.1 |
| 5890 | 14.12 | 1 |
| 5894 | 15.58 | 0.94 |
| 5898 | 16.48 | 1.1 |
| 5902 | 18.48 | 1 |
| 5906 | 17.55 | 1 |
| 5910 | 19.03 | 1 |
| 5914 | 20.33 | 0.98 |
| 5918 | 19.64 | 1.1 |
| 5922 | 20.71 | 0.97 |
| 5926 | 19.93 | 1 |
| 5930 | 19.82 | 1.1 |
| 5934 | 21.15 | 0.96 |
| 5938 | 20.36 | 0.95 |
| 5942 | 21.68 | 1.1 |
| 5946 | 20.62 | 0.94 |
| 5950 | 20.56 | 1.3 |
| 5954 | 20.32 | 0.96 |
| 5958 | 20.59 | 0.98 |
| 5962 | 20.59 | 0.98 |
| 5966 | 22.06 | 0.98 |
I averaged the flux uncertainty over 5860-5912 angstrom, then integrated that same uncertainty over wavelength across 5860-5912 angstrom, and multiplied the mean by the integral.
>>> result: 56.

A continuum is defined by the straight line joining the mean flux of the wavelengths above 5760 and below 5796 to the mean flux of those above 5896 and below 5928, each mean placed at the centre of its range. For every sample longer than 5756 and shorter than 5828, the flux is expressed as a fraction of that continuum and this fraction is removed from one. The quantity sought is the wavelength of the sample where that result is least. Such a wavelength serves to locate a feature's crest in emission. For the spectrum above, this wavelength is 5822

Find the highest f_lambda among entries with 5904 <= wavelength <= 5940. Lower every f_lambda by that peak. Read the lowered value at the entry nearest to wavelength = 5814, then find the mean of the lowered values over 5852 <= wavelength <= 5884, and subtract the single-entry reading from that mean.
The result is -1.1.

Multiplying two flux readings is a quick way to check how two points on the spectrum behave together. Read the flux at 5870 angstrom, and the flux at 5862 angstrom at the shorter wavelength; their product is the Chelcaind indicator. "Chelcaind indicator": 405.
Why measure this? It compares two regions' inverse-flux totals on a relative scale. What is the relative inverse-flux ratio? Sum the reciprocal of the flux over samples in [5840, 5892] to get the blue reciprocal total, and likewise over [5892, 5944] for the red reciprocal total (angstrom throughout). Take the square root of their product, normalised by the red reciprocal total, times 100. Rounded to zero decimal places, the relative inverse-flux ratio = 99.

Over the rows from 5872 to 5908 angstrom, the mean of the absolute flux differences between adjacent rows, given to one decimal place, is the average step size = 1.5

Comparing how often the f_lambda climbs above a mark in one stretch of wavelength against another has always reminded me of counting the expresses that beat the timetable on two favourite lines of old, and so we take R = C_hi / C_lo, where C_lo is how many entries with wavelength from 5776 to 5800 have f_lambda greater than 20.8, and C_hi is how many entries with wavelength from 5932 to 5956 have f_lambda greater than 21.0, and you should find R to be 0.50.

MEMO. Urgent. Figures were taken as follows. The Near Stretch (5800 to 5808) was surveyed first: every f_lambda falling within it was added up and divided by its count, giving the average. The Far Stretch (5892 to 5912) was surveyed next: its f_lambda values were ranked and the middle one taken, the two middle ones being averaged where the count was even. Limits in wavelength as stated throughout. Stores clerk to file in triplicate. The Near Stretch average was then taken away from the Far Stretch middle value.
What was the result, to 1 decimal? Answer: -4.3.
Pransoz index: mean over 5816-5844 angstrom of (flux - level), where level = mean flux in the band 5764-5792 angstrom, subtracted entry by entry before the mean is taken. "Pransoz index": 0.35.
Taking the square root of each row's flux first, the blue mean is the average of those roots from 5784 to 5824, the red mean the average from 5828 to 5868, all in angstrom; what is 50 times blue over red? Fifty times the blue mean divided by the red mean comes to 50.0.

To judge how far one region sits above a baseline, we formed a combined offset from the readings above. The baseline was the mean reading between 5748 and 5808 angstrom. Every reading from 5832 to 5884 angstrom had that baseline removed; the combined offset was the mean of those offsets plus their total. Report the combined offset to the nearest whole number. -10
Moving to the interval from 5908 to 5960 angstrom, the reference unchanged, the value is -15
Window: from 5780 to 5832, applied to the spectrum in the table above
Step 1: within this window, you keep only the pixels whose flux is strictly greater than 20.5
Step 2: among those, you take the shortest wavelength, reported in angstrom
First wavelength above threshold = 5782 angstrom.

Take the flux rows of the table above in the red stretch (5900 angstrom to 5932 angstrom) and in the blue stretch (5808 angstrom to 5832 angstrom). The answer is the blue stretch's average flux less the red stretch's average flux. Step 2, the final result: 2.3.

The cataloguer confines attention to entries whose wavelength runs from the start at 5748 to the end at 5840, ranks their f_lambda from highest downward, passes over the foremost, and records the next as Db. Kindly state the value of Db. 22.75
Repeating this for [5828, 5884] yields 22.38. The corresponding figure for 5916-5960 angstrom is 21.15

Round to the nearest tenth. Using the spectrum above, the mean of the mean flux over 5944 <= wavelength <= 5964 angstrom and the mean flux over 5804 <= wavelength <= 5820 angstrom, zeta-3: 21.0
